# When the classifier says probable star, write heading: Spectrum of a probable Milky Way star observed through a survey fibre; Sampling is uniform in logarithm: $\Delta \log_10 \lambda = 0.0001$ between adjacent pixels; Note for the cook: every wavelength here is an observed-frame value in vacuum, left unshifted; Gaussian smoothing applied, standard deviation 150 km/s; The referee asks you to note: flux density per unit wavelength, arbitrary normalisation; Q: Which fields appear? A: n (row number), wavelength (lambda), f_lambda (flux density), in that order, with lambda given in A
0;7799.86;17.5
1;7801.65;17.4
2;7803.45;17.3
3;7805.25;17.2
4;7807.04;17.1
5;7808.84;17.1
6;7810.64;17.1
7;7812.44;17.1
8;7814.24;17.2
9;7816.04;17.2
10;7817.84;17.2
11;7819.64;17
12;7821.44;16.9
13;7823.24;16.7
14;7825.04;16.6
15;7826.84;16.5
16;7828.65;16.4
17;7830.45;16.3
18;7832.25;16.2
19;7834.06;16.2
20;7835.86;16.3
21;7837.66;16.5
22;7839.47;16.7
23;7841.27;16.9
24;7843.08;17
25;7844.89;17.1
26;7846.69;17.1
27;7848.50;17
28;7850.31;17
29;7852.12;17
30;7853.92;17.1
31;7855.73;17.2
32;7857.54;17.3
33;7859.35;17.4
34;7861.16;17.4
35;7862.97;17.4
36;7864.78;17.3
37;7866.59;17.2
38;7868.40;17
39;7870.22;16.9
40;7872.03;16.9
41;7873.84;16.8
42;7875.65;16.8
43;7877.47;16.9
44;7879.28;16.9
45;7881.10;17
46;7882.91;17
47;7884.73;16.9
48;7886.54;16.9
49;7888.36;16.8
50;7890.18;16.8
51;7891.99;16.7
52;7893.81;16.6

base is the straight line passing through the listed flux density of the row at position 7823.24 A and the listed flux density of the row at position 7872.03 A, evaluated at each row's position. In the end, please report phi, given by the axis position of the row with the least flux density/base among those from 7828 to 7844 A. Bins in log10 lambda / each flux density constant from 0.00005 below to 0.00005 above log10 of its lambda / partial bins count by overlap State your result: 7834.06 A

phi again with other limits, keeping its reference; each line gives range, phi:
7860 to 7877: 7875.65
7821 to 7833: 7832.25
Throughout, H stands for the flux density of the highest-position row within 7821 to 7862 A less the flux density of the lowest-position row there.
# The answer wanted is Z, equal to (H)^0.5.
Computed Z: 0.7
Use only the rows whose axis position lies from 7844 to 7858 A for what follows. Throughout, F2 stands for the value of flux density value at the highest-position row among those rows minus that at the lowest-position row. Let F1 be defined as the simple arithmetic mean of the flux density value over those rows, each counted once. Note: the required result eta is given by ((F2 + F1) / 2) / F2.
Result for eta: 43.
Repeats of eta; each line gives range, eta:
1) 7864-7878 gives -21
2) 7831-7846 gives 10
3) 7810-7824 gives -21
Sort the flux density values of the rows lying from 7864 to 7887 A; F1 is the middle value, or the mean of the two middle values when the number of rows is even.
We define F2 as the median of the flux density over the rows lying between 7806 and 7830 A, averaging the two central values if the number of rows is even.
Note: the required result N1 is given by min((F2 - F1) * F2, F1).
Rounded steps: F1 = 16.9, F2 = 17.1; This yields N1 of 3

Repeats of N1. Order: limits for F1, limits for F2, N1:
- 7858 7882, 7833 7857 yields 0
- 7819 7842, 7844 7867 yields 12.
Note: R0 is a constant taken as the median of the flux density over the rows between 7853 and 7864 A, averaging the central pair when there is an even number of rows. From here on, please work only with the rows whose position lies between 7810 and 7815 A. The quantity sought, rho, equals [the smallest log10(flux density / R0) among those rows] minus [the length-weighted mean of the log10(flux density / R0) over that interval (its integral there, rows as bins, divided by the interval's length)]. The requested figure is -0.001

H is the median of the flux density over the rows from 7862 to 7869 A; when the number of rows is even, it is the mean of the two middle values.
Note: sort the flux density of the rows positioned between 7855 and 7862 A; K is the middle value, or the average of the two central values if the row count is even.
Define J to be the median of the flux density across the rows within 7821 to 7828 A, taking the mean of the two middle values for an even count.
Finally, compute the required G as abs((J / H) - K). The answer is 16.4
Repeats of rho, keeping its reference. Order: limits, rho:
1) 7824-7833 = -0.006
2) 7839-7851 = -0.007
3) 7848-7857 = -0.002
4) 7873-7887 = -0.003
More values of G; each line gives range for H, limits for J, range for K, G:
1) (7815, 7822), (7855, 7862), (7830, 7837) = 15.2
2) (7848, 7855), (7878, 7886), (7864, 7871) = 16.1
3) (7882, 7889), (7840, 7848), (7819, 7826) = 15.8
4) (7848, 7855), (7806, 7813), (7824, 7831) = 15.4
